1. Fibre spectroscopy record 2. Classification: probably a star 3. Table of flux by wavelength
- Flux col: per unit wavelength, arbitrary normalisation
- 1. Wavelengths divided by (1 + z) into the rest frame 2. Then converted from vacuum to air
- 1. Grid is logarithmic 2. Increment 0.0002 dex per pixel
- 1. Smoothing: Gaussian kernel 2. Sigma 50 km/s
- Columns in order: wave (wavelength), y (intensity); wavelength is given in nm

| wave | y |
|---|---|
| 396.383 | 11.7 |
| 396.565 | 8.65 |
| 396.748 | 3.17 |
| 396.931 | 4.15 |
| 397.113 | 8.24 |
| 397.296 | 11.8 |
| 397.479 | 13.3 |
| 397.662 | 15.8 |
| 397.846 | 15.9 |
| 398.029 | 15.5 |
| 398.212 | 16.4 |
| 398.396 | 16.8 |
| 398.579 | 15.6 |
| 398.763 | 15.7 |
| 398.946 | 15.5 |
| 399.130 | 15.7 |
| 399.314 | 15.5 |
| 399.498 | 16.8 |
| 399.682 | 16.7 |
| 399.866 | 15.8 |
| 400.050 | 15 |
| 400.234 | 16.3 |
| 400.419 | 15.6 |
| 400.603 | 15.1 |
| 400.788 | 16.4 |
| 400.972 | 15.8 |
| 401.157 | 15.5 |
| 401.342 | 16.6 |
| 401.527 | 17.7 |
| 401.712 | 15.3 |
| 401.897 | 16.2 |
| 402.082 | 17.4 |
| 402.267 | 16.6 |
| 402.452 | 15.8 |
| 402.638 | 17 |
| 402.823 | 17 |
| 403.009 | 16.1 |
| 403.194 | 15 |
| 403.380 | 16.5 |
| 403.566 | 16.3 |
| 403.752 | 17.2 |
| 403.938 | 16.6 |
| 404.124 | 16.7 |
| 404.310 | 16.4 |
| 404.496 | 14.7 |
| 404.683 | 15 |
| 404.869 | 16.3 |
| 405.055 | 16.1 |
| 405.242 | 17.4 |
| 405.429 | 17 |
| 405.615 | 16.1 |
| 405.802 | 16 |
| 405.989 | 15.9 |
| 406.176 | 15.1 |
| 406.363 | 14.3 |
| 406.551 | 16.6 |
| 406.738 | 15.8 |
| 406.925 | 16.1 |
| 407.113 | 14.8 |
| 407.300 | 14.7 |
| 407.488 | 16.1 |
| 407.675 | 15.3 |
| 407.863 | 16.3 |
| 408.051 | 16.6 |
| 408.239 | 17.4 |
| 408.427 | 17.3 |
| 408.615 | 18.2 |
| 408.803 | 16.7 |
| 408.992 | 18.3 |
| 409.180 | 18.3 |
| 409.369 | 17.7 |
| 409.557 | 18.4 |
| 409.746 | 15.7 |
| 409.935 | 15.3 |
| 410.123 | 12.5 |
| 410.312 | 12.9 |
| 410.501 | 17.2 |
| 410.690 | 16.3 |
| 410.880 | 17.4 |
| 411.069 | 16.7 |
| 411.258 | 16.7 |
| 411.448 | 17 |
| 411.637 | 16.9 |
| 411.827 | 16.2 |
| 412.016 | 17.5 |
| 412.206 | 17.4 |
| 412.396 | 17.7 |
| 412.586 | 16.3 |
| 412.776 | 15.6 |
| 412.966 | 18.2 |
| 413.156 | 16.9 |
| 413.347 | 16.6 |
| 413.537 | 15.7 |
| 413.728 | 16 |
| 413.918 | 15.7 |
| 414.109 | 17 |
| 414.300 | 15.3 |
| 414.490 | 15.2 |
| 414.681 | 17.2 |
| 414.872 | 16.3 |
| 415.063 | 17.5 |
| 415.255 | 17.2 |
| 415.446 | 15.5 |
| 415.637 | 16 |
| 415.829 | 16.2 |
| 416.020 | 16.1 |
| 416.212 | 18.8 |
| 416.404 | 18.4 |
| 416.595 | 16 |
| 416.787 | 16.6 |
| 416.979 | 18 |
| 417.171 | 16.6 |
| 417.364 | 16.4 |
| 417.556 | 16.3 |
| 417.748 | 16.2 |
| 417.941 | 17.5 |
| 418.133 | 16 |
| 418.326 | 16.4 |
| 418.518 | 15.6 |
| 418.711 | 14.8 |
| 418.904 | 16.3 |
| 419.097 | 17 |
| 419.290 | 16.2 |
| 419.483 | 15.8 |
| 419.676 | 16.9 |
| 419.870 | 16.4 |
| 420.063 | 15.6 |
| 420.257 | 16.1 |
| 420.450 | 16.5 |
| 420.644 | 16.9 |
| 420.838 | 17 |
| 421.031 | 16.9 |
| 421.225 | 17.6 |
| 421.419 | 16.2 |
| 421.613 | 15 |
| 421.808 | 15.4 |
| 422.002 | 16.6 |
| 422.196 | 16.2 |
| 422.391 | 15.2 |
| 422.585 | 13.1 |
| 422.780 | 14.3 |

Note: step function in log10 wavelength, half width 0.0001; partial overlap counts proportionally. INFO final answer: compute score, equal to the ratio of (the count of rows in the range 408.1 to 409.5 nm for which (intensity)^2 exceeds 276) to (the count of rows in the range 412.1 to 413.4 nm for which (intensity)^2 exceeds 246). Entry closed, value 1.17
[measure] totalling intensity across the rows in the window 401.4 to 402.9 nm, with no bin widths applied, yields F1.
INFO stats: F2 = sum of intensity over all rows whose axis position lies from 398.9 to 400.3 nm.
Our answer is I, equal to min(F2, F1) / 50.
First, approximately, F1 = 133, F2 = 127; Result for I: 2.55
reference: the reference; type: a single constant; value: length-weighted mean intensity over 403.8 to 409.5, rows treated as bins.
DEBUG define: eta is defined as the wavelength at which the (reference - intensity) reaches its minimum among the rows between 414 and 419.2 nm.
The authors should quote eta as 416.212 nm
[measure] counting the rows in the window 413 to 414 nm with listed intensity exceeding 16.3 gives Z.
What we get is 2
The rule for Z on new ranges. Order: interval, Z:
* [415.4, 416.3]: 1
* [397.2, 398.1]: 0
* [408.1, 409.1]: 5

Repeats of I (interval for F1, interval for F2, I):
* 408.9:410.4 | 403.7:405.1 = 2.58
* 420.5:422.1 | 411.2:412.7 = 2.63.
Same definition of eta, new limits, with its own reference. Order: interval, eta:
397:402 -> 401.527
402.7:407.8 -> 405.242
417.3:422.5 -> 421.225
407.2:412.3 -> 409.557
